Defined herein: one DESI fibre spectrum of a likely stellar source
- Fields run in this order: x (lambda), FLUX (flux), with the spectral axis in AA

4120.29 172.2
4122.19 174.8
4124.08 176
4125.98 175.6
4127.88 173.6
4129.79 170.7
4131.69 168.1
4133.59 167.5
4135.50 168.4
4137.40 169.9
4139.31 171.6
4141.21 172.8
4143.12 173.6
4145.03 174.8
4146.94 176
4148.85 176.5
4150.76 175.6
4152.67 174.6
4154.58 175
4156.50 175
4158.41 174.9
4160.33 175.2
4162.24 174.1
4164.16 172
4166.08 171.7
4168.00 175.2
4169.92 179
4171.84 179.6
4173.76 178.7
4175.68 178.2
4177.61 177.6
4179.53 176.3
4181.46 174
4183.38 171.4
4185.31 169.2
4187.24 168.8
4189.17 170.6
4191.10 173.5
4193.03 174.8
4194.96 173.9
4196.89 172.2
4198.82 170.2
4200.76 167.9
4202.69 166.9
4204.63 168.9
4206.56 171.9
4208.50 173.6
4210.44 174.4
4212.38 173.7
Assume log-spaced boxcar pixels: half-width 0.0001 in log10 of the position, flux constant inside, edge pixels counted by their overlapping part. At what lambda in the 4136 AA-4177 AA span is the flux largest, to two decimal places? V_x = 4171.84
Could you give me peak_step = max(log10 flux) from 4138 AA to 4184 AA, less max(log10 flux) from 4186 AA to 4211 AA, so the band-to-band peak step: 0.012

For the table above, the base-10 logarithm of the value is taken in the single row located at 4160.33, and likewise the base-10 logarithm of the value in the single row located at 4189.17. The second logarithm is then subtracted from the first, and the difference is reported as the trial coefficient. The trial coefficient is 0.012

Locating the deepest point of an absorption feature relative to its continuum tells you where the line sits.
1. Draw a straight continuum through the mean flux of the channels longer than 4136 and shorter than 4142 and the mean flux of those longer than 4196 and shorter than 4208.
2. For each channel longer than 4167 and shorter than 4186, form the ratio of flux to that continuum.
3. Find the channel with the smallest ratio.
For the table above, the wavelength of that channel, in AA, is 4185.31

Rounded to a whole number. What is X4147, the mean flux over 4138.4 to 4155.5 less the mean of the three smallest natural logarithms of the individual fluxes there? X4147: 169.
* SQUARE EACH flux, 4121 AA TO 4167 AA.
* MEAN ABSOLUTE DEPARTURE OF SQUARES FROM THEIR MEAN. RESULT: 763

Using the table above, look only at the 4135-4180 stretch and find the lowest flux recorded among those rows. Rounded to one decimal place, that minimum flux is 168.4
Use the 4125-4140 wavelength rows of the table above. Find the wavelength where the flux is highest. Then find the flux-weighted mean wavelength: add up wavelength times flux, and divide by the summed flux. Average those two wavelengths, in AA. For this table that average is 4129.3 AA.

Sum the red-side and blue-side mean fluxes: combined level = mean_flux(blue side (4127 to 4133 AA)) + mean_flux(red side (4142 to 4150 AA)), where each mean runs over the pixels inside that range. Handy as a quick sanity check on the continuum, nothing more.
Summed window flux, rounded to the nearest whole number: 346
